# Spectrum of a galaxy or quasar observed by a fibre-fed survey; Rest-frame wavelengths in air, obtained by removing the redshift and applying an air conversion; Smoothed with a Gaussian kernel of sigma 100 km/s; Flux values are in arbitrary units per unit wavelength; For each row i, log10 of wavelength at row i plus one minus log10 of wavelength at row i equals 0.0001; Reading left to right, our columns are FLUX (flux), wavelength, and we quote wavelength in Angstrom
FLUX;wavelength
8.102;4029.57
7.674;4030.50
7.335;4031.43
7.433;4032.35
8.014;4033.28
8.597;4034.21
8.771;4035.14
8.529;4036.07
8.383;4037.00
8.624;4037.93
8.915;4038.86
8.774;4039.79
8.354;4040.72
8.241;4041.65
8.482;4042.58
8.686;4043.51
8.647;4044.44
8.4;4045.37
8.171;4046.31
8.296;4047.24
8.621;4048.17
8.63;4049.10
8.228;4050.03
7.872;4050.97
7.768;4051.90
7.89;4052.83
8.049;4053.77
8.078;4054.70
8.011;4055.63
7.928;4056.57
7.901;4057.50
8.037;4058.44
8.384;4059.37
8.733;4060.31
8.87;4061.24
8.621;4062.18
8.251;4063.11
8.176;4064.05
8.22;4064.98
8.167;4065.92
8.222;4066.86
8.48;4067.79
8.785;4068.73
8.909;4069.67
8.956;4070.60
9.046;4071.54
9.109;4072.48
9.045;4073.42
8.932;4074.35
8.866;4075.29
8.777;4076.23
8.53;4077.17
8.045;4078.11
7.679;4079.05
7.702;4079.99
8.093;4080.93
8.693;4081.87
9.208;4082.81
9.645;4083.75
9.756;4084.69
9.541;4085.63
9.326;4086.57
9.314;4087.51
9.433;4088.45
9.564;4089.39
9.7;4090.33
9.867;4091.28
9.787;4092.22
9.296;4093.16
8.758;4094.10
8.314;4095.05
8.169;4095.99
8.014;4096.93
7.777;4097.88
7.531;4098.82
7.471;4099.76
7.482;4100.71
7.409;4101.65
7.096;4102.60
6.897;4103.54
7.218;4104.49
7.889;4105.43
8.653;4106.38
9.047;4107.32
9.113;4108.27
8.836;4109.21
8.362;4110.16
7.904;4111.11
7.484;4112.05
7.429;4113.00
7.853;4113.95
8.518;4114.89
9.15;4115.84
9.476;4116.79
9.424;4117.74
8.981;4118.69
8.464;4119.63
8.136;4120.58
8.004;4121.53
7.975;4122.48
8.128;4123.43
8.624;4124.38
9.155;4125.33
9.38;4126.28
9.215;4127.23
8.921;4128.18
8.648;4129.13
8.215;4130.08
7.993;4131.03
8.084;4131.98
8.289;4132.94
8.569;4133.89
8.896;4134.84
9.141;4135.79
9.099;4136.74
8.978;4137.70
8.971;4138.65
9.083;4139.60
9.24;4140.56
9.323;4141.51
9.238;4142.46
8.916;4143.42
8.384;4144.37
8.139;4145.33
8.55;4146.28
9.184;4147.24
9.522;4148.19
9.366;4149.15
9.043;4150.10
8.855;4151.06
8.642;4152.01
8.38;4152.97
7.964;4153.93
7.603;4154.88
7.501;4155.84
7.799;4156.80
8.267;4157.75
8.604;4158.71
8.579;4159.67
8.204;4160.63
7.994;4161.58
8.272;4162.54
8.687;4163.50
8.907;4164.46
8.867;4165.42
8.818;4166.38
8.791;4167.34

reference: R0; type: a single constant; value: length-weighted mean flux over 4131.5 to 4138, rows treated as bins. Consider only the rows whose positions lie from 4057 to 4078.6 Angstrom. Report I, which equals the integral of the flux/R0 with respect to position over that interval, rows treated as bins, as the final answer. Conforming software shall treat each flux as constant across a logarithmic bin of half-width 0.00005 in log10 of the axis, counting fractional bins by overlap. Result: 21.3 Angstrom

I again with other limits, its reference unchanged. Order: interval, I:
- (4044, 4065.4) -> 20.3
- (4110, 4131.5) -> 21.0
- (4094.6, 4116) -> 19.6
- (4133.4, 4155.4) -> 22.3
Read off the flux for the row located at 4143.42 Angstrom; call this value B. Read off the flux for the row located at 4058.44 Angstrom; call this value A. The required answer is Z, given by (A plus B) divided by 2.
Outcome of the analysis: 8.5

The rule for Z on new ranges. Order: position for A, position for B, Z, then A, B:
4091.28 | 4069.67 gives 9.4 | 9.867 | 8.909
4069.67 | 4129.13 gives 8.8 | 8.909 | 8.648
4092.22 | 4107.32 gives 9.4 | 9.787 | 9.047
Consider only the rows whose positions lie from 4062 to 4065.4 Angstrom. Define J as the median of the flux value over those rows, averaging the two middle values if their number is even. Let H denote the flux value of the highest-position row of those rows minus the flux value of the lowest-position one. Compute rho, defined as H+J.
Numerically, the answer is 7.8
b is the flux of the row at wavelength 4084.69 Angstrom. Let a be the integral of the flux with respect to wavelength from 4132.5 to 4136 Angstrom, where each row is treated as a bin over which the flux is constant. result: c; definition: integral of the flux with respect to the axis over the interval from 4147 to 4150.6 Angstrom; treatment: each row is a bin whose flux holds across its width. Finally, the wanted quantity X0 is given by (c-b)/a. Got 0.78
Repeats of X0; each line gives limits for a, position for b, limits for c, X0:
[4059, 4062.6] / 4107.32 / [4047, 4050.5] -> 0.66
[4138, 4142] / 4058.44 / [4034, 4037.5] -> 0.60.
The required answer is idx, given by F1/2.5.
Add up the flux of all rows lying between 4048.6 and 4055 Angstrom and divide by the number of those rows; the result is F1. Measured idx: 3.2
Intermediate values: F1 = 8.1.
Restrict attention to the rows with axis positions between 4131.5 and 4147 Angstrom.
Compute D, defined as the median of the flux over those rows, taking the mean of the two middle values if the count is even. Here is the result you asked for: 8.9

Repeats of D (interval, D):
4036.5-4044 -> 8.6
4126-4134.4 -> 8.6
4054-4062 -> 8.1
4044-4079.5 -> 8.3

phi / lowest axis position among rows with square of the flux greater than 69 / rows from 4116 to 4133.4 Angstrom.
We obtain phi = 4116.79 Angstrom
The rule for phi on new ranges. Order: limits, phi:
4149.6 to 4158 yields 4150.10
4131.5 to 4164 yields 4133.89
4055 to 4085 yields 4059.37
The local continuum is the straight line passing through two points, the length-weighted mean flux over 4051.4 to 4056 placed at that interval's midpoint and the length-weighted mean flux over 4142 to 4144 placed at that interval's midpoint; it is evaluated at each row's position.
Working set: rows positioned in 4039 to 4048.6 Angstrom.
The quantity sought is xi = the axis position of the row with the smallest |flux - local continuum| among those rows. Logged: 4046.31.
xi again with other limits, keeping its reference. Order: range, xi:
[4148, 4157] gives 4150.10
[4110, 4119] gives 4114.89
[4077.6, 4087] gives 4080.93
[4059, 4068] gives 4065.92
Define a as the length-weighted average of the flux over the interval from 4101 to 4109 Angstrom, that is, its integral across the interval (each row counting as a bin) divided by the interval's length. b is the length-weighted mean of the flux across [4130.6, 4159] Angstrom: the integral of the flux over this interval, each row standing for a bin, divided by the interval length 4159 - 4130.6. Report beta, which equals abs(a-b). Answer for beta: 0.71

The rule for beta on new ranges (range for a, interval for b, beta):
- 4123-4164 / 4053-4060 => 0.59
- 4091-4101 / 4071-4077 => 0.54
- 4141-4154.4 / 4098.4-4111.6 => 0.90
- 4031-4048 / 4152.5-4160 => 0.30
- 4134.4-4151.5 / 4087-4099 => 0.07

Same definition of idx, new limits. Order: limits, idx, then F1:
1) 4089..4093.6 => 3.9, 9.6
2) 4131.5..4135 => 3.4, 8.5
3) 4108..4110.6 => 3.5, 8.8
